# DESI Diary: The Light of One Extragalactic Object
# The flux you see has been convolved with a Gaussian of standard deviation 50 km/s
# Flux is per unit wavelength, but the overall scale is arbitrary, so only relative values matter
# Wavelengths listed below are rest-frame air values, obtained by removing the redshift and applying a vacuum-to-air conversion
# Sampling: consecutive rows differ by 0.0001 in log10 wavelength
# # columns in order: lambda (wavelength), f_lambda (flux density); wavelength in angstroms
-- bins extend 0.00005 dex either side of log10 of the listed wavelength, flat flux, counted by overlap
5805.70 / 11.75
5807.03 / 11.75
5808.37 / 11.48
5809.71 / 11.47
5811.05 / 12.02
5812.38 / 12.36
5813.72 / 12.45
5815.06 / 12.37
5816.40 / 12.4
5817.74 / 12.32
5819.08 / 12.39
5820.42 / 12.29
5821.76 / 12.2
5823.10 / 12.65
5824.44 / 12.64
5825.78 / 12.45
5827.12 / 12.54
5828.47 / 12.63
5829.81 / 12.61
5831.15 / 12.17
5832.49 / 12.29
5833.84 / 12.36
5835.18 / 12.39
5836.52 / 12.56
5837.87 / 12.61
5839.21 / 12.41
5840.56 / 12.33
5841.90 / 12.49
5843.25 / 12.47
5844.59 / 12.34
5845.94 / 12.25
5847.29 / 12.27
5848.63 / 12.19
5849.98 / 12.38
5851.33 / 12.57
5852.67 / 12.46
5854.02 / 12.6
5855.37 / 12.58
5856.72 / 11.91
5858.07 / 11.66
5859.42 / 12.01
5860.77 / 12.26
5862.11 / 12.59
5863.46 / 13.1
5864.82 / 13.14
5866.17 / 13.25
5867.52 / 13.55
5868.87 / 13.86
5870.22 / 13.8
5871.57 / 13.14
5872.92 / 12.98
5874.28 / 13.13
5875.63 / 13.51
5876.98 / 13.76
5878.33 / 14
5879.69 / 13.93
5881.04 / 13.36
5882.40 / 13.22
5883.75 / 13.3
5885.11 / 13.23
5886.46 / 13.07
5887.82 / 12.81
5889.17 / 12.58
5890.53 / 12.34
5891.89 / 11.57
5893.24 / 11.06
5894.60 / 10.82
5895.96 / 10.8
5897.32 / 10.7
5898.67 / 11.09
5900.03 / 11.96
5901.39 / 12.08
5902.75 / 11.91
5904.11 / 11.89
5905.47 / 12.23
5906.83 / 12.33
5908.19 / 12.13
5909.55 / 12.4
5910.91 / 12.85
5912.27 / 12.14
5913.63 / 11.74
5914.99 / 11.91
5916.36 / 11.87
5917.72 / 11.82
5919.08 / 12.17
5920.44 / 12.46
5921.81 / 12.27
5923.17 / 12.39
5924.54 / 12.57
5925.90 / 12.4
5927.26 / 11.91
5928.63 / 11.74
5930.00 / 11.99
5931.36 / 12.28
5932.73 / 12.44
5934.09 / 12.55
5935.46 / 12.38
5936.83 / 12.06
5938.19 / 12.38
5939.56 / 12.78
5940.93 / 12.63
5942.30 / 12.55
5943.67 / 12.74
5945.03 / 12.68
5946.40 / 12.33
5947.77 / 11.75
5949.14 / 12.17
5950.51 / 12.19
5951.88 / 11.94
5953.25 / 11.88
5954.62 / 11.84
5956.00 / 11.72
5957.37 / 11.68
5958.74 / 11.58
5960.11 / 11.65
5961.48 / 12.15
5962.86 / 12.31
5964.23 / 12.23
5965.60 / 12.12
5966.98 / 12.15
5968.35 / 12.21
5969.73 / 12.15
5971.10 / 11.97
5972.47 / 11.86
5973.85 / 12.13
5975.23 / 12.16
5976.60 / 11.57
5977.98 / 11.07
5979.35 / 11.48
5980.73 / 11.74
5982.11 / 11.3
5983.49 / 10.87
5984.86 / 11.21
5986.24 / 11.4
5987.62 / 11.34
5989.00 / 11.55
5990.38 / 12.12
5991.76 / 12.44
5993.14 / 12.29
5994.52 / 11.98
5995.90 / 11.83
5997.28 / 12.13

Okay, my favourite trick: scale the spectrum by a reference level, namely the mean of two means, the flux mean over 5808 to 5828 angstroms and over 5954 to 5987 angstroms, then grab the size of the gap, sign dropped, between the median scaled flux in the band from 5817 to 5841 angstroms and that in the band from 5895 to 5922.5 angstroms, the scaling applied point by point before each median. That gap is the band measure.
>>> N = 0.03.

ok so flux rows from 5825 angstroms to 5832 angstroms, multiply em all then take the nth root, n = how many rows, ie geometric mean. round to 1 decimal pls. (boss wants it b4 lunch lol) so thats 12.5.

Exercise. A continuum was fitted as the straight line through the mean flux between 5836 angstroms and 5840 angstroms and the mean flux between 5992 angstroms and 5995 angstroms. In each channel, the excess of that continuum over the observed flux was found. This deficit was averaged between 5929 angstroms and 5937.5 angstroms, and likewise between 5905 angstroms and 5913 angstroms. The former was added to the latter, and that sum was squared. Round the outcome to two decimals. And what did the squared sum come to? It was 0.00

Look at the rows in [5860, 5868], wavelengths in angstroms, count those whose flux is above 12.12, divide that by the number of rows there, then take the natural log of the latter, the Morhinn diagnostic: 0.00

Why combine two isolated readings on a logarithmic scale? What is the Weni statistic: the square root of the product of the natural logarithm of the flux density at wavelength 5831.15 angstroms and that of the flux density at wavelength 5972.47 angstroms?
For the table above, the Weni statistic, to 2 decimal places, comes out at 2.49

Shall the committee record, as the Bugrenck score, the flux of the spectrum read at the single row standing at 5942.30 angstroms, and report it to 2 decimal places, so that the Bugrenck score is 12.55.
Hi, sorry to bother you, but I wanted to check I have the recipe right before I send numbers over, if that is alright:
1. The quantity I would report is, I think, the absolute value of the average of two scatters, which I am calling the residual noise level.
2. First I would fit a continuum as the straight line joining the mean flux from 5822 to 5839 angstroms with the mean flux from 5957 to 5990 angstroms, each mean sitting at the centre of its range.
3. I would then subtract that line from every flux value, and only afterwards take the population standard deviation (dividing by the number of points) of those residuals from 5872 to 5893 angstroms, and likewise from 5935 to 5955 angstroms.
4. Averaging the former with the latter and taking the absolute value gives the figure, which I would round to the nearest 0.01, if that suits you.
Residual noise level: 0.45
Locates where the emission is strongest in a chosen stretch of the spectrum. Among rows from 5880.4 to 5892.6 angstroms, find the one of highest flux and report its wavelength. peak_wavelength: 5881.04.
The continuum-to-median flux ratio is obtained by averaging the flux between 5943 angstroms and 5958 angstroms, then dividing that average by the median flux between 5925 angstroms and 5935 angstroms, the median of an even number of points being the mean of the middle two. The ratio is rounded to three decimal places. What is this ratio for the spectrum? 0.984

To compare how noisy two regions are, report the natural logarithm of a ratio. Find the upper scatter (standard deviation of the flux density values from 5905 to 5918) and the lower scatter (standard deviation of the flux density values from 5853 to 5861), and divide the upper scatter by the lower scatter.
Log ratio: -0.1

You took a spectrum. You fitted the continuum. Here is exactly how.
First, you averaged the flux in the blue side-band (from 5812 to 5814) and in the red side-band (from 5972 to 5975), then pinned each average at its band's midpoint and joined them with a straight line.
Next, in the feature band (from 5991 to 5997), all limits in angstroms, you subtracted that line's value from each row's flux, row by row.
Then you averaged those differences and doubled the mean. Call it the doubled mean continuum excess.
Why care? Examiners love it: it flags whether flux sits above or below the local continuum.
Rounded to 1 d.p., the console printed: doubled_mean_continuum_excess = 0.4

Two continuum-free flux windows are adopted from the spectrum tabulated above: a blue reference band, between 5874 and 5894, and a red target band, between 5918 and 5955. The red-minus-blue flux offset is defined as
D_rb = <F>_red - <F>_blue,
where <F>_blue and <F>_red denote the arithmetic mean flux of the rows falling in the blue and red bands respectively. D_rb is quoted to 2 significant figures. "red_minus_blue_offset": -0.71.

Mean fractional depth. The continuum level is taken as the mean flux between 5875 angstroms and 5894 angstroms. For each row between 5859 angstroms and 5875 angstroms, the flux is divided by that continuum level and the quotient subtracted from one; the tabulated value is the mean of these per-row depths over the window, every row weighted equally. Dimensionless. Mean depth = -0.01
